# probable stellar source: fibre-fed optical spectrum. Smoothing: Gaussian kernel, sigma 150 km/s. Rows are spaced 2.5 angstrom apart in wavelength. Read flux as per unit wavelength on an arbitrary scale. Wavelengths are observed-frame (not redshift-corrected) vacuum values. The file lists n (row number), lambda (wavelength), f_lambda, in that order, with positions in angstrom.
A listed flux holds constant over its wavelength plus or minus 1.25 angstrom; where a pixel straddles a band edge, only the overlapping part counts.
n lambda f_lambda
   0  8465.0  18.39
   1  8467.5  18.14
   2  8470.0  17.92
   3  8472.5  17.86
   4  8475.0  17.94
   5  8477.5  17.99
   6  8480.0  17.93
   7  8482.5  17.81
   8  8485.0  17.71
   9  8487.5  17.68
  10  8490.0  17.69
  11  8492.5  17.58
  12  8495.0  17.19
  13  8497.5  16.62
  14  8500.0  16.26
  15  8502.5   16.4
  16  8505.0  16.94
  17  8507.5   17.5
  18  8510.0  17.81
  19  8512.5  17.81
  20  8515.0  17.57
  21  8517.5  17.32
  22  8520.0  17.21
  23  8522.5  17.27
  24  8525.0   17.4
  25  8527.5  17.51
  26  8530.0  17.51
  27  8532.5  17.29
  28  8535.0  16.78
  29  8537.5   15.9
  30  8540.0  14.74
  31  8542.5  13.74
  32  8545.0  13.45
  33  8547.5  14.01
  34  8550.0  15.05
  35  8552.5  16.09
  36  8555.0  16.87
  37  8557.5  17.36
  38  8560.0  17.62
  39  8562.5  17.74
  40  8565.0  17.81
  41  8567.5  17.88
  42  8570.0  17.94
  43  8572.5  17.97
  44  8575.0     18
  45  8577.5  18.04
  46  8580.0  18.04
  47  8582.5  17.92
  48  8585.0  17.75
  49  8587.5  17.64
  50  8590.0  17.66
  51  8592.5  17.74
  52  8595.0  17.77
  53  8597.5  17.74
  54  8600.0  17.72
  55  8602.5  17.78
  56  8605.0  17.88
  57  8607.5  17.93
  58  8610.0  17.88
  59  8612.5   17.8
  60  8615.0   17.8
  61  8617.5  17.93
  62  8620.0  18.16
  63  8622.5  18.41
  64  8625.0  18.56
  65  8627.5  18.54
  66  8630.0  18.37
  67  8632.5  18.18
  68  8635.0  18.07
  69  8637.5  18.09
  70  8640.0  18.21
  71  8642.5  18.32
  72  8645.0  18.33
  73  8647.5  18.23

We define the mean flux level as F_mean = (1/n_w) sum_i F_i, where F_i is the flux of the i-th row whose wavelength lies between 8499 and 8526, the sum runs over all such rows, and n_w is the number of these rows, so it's 17.2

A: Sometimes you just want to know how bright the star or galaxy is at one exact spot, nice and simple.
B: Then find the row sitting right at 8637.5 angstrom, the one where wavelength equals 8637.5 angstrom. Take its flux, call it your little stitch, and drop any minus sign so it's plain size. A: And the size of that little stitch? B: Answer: 18.1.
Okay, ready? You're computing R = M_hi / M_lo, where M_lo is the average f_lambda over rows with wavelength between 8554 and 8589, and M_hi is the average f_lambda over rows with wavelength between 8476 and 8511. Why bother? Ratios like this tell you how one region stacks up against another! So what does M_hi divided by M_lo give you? 0.978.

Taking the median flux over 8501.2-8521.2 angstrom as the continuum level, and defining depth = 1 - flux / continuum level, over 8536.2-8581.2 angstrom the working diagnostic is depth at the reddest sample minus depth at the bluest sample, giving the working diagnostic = -0.12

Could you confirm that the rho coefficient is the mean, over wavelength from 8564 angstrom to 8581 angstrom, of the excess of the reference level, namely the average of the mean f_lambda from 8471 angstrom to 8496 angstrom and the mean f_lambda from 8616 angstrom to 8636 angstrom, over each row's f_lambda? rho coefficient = 0.05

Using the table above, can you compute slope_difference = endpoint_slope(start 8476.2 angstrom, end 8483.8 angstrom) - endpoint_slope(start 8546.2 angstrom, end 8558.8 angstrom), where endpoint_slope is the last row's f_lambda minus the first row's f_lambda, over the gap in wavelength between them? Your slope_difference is -0.37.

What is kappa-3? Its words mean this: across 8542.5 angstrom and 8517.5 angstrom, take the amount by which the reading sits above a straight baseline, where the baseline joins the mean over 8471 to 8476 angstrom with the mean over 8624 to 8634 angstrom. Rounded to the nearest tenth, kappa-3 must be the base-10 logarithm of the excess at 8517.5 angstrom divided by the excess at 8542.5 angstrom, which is -0.8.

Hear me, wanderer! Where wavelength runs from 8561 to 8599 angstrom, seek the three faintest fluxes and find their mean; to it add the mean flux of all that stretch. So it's 35.5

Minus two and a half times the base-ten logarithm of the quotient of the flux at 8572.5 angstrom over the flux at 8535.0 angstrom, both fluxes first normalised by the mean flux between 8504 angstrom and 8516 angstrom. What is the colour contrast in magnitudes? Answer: -0.074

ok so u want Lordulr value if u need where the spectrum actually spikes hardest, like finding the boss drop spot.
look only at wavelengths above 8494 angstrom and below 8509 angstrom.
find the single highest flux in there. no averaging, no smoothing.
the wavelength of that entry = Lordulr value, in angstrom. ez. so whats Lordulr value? 8507.5 angstrom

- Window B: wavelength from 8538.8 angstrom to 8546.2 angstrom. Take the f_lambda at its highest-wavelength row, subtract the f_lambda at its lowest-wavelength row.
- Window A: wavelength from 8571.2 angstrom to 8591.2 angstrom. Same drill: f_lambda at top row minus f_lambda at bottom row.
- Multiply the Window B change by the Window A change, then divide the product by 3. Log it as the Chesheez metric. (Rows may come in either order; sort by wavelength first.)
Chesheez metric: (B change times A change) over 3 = 0.13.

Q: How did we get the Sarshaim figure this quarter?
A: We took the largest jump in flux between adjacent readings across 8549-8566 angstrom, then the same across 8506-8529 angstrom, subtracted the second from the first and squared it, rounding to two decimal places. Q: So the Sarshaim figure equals 0.53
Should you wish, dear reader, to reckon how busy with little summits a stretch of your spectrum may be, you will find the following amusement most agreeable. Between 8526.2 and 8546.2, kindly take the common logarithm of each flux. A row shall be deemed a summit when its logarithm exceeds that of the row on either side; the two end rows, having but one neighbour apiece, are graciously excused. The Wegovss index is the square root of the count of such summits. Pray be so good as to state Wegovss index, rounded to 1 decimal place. 0.0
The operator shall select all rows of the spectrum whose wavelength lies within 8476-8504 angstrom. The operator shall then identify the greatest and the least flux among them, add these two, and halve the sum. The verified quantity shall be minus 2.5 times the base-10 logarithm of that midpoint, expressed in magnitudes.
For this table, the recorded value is -3.08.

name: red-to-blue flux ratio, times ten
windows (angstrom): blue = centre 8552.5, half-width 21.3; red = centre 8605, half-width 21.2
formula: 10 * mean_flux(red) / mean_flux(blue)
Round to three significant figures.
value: 10.9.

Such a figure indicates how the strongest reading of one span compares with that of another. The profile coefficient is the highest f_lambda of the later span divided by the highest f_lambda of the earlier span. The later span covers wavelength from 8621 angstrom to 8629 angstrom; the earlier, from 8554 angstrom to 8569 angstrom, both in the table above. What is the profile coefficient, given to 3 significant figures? 1.04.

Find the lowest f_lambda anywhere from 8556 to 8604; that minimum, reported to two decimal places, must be 17.36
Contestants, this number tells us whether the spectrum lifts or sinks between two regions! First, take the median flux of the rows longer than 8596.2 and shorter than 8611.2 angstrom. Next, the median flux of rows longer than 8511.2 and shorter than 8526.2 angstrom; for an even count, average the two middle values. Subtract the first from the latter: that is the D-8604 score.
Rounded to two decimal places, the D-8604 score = -0.47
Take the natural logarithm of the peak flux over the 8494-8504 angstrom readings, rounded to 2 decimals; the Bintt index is 2.84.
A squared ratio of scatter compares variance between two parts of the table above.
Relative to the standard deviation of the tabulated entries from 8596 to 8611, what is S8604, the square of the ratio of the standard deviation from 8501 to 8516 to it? 42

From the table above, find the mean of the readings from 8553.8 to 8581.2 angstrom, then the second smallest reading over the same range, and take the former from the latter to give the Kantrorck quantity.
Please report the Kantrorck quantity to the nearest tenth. -0.4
